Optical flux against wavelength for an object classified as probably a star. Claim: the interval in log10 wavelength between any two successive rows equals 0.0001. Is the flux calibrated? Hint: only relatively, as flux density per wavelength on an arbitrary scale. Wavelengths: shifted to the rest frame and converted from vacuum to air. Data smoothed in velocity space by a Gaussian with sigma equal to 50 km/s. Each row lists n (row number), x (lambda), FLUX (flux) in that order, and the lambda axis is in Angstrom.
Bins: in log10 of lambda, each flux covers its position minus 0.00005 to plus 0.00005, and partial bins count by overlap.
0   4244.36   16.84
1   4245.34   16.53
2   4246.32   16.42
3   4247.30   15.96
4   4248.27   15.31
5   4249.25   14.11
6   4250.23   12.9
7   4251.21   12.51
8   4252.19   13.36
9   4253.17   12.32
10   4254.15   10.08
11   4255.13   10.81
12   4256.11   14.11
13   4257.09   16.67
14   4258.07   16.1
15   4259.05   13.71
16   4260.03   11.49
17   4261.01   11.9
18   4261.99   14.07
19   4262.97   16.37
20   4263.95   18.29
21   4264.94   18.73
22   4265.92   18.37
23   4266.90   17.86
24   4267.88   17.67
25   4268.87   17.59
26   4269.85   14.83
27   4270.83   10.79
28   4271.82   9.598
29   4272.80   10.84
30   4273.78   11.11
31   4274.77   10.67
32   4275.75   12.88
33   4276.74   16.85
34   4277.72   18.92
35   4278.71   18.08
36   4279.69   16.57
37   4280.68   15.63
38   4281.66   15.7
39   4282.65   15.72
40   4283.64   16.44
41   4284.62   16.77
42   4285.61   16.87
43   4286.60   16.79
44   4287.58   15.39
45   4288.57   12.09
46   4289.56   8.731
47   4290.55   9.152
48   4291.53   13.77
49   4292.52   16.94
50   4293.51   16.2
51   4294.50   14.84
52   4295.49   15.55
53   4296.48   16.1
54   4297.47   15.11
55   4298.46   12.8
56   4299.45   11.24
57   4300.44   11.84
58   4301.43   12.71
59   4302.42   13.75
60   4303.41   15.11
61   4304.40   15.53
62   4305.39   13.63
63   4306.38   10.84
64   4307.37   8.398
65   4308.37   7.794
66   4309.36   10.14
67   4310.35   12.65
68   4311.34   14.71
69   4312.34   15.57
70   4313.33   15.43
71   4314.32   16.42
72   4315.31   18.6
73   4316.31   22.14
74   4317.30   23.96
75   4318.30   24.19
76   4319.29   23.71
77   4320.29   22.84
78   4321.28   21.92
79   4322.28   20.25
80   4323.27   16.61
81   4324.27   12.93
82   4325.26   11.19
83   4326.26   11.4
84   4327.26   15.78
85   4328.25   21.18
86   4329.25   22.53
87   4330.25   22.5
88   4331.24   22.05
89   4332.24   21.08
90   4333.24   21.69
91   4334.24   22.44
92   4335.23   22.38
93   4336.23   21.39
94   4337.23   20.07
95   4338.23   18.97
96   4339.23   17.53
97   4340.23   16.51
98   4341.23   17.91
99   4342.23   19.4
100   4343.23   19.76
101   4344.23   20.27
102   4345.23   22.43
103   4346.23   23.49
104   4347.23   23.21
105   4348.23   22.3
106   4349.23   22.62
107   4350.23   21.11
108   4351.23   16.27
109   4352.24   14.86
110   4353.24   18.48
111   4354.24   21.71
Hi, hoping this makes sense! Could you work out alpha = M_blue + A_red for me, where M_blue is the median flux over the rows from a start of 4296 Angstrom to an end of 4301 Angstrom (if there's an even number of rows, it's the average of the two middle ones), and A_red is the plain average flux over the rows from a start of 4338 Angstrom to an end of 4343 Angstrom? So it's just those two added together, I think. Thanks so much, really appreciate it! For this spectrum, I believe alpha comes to 31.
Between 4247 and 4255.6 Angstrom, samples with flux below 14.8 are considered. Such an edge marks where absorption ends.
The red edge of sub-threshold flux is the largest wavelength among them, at 4255.13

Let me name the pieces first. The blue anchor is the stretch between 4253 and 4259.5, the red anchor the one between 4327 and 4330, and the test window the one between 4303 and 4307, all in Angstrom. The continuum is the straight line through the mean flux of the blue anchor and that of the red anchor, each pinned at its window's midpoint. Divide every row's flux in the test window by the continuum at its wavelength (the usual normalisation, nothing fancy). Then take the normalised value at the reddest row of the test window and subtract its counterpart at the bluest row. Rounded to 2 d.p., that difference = -0.25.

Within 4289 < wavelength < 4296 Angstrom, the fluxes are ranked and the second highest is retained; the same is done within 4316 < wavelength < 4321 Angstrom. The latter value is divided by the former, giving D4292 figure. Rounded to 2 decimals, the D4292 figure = 1.48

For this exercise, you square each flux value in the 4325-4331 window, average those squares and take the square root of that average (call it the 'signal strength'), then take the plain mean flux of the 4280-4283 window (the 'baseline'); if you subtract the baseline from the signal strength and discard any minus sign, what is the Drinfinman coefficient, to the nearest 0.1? 2.4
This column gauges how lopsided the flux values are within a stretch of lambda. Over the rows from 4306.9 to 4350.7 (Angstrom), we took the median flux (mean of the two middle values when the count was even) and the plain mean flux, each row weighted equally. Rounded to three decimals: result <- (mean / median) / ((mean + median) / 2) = 0.048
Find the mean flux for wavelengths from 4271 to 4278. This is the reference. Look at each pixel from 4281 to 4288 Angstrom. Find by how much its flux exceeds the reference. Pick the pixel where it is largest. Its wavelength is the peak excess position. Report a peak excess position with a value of 4285.61 Angstrom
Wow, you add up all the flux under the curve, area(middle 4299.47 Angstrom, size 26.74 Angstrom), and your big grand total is 354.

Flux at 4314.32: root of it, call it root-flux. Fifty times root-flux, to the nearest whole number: 203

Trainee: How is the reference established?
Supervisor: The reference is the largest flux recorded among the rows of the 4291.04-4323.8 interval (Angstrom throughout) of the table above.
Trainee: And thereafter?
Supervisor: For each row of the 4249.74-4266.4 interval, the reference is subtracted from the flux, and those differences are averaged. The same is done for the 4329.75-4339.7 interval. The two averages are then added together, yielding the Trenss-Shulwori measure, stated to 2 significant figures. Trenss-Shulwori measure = -13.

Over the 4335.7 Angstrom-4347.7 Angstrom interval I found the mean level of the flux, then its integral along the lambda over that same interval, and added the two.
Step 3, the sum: 261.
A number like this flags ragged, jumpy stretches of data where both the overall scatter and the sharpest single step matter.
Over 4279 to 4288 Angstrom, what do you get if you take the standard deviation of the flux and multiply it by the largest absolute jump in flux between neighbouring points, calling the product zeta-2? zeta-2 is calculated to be 0.8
